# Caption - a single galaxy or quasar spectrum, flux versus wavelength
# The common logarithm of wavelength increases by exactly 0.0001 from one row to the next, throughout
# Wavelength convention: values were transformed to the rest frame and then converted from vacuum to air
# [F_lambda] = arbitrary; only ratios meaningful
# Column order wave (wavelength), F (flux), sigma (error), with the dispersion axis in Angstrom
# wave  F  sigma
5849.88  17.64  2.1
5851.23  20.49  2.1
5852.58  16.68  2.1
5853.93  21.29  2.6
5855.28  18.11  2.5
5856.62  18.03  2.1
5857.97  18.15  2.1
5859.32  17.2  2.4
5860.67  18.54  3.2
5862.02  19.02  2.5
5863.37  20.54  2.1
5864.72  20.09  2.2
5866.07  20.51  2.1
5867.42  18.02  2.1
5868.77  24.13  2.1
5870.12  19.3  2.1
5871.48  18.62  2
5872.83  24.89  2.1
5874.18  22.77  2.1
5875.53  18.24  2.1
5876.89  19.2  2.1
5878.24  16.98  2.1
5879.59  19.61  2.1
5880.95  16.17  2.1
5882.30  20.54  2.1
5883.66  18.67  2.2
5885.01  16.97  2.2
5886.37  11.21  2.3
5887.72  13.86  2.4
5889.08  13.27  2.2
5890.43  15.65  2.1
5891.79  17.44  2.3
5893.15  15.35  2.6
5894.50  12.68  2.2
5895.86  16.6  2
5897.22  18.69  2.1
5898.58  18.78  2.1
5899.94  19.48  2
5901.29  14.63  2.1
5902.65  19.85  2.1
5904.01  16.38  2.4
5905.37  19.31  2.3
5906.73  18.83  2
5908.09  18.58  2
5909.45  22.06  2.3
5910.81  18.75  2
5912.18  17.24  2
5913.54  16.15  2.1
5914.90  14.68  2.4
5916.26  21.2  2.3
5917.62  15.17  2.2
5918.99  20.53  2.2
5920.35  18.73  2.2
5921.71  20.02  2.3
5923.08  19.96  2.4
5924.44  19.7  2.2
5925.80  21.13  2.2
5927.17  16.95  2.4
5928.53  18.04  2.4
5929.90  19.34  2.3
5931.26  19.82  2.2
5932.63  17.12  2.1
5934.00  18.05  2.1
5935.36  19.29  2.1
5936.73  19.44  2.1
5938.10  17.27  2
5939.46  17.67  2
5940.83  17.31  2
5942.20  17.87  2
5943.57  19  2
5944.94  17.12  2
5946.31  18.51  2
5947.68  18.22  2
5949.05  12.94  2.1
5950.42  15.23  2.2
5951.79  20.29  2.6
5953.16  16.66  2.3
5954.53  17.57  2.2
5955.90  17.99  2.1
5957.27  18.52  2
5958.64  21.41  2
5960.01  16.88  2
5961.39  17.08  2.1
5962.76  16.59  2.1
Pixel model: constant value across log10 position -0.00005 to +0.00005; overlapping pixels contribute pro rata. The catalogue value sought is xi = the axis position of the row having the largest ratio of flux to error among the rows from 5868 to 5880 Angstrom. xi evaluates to 5872.83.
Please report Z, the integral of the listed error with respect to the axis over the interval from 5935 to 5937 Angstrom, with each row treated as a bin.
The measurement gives 4.2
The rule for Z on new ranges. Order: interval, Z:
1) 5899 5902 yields 6.2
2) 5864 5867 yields 6.4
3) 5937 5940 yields 6.1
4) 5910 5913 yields 6.0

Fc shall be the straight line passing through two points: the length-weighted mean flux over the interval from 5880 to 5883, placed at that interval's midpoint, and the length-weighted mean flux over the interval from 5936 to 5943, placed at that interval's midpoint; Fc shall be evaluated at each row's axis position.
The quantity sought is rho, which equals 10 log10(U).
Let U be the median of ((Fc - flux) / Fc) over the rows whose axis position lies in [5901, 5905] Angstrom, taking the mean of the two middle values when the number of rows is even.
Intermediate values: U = 0.102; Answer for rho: -10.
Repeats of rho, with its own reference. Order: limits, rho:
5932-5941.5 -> -18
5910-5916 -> -11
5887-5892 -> -7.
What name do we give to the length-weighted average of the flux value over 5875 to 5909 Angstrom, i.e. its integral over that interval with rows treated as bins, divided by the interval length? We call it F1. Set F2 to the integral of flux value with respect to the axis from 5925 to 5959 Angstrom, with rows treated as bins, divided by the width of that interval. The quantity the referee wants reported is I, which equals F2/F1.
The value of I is 1.06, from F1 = 17.1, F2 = 18.1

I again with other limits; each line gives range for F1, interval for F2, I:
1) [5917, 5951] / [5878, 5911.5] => 0.95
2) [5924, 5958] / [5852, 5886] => 1.07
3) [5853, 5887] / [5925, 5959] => 0.95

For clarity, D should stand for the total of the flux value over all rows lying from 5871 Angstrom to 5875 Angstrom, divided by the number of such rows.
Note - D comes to 22.1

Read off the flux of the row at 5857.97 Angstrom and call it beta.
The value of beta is 18.15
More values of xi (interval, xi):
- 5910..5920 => 5910.81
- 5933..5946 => 5943.57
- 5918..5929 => 5925.80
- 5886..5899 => 5898.58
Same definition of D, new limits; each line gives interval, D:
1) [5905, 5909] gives 18.9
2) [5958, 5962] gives 18.5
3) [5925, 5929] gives 18.7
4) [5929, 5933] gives 18.8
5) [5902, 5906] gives 18.5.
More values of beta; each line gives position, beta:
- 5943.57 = 19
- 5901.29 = 14.63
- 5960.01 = 16.88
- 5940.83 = 17.31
